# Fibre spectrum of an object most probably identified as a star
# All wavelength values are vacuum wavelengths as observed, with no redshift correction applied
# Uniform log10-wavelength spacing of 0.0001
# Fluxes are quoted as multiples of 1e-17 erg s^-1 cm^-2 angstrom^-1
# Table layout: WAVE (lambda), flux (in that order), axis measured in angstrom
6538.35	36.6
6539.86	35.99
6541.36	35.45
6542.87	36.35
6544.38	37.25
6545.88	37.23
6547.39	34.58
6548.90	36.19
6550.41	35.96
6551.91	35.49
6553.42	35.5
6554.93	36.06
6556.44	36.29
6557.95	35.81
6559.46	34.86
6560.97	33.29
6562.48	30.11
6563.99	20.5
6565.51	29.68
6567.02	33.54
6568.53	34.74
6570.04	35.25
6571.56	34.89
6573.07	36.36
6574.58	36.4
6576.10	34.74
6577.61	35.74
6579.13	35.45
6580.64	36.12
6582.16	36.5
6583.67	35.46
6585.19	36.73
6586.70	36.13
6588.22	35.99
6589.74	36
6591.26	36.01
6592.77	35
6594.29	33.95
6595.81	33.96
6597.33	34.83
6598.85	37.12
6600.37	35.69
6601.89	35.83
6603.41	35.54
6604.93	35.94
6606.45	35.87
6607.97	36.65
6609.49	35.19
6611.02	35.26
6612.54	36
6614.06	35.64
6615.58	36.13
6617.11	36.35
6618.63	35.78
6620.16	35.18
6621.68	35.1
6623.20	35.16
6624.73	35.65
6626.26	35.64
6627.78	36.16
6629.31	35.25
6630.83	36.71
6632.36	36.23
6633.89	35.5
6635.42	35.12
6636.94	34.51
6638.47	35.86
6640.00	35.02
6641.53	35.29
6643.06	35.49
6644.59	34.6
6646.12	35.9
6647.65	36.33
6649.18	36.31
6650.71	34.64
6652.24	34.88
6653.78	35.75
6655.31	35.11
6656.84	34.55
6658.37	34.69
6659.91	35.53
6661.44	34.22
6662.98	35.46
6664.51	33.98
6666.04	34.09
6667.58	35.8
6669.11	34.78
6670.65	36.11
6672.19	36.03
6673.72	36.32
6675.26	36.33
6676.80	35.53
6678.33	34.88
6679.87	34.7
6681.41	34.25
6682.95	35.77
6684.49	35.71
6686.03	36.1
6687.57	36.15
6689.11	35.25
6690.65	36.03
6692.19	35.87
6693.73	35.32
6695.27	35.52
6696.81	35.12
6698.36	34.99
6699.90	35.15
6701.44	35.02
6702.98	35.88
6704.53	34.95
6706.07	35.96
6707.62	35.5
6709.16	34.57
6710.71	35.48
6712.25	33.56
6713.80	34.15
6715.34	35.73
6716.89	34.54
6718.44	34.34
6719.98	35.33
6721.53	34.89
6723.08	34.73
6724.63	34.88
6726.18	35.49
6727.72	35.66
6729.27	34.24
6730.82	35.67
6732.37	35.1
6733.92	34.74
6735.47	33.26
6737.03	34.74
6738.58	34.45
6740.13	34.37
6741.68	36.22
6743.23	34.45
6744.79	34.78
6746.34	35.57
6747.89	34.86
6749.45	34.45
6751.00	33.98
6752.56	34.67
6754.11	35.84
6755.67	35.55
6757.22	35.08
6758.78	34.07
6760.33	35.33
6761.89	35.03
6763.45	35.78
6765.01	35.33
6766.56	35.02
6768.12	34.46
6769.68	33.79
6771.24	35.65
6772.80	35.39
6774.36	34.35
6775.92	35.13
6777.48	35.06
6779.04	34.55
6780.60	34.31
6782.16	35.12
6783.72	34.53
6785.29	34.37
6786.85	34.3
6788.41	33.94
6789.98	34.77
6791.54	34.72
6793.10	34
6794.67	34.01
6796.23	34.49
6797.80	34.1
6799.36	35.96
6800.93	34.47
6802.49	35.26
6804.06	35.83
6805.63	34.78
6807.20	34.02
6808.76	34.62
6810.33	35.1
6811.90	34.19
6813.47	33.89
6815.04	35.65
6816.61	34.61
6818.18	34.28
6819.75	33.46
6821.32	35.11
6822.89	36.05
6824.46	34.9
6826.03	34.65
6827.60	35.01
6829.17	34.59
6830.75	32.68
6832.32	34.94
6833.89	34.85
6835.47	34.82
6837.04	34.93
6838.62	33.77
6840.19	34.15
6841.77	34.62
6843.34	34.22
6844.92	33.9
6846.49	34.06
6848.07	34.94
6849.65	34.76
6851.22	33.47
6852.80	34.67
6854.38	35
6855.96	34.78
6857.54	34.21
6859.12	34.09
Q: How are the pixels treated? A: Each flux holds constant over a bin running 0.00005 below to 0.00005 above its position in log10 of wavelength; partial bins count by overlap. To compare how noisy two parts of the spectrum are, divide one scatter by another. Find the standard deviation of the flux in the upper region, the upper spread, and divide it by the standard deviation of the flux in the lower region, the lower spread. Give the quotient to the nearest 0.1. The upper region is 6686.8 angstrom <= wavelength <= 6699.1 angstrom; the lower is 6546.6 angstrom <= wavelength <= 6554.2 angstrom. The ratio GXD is 0.7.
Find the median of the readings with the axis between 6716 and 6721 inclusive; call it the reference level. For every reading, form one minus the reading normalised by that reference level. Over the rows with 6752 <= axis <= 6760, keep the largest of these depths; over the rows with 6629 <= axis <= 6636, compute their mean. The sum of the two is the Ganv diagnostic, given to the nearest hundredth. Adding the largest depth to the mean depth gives -0.02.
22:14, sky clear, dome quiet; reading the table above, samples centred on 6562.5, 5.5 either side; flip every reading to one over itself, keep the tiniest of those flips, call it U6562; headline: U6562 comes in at 0.0279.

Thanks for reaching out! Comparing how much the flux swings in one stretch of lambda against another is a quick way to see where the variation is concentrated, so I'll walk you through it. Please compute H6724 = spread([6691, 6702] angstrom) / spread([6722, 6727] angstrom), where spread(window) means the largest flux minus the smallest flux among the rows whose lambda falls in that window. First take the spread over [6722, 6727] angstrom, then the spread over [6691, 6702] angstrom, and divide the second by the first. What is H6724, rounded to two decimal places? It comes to 1.16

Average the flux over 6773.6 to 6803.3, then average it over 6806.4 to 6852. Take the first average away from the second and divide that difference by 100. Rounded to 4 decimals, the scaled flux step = -0.0011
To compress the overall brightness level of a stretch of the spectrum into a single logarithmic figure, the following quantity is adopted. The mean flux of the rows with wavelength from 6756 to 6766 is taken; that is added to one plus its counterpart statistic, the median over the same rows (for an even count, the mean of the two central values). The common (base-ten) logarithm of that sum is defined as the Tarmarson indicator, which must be 1.85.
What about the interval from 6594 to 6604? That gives 1.86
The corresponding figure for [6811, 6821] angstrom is 1.84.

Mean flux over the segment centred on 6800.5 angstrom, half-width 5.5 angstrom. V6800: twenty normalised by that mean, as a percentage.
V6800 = 57.2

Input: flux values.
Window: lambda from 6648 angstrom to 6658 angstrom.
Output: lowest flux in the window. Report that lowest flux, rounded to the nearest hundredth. 34.55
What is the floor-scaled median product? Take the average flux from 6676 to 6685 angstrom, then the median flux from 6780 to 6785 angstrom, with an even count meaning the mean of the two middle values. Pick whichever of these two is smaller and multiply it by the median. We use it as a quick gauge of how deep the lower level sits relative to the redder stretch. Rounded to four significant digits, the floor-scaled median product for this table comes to 1192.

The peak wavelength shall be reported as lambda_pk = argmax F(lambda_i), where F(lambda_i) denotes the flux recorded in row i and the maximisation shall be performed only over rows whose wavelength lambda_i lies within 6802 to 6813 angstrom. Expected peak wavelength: 6804.06 angstrom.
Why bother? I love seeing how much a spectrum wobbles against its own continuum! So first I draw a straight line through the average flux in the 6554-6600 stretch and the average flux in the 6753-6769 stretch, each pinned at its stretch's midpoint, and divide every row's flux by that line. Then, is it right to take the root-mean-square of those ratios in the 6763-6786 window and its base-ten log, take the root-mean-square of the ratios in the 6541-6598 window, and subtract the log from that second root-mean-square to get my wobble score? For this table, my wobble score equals 1.02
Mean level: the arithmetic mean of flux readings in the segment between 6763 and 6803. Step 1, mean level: 34.7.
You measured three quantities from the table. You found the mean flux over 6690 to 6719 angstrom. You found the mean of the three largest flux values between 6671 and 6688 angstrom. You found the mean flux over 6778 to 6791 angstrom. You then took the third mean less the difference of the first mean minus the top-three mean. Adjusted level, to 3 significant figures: 35.6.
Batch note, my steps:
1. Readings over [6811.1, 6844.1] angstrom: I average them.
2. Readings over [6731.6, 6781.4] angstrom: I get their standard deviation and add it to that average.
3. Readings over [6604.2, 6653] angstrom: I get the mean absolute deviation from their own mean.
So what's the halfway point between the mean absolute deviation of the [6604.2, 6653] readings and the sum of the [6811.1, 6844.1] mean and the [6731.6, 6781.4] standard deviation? 17.8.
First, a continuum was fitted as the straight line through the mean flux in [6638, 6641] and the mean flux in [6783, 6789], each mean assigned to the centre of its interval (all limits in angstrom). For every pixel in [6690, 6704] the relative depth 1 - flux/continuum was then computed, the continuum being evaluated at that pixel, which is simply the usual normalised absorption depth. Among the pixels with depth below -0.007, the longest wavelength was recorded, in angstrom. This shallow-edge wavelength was 6702.98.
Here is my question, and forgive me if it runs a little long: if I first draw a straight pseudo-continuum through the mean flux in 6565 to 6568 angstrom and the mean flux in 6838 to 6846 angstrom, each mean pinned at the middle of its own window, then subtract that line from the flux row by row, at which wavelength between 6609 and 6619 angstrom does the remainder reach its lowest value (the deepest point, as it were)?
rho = 6609.49 angstrom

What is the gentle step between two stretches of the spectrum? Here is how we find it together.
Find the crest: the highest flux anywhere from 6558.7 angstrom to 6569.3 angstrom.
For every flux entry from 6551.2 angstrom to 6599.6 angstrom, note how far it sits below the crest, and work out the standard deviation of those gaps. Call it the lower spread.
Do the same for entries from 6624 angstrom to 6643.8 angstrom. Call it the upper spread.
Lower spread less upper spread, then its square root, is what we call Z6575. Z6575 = 1.6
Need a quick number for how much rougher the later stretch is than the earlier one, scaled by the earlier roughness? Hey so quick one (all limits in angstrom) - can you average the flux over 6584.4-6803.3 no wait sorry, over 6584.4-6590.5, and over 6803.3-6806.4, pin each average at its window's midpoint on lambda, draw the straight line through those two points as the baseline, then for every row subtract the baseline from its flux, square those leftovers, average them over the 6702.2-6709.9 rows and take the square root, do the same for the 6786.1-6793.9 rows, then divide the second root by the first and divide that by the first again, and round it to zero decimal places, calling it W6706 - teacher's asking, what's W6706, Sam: 3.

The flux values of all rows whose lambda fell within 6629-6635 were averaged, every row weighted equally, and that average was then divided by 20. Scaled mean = 1.796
